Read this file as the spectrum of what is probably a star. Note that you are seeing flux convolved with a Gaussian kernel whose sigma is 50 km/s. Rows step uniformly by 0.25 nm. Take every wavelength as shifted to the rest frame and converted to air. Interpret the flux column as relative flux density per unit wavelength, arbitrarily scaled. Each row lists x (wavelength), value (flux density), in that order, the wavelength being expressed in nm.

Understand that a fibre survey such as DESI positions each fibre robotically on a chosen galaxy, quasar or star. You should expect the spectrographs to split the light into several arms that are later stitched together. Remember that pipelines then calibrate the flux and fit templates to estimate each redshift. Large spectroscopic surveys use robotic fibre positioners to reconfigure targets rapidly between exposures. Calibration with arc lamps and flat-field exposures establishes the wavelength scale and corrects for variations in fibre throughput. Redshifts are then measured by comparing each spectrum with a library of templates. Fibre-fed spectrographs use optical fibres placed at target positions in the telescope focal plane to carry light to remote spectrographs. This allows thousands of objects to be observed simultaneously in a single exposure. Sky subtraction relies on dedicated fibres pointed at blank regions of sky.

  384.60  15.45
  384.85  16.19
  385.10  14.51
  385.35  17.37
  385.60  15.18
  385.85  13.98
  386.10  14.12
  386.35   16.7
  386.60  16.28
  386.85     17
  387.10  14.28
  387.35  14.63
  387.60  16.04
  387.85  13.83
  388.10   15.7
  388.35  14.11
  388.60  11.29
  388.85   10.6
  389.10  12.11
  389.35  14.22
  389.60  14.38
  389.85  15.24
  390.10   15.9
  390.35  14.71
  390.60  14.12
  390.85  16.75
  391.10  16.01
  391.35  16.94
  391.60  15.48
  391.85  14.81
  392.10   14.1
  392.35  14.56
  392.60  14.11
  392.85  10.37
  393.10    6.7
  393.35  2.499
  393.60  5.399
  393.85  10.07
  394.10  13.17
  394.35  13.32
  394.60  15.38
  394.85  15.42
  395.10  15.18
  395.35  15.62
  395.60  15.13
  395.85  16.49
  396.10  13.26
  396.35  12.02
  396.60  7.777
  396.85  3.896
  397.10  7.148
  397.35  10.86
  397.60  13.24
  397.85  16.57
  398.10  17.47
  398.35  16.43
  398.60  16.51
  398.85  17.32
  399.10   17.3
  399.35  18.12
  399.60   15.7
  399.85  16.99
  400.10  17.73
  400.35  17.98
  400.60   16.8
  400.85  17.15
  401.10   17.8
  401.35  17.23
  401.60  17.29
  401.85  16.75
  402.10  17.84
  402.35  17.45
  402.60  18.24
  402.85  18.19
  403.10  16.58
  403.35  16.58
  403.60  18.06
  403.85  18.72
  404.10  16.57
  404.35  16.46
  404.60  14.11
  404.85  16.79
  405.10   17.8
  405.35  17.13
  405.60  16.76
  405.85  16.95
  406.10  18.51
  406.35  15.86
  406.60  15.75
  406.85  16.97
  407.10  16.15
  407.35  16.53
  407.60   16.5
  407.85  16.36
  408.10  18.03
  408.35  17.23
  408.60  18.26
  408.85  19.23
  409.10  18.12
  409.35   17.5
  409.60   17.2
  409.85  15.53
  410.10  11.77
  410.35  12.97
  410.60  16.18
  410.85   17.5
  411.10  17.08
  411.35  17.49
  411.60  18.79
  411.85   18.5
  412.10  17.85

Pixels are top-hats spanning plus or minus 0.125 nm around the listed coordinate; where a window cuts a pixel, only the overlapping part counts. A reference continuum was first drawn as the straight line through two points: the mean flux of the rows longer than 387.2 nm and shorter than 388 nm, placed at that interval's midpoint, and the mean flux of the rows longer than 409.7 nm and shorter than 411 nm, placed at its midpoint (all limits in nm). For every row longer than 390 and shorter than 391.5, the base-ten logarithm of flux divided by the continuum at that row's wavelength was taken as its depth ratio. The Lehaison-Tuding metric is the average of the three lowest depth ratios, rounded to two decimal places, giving 0.00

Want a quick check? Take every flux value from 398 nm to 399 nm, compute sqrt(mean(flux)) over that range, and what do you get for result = 4.11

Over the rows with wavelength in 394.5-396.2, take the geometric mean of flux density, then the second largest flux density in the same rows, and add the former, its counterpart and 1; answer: 32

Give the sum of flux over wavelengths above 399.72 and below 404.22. 314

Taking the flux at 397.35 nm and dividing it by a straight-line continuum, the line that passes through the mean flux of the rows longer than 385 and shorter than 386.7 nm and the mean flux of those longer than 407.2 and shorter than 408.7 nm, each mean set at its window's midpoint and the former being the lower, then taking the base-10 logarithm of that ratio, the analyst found -0.18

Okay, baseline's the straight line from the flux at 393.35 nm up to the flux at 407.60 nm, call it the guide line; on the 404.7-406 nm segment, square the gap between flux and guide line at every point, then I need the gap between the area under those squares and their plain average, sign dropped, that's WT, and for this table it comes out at 2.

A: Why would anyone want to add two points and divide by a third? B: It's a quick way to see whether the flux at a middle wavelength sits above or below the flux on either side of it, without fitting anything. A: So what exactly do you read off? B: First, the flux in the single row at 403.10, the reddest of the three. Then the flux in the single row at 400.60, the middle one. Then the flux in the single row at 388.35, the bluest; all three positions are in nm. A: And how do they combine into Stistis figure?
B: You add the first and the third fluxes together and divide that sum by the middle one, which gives 1.8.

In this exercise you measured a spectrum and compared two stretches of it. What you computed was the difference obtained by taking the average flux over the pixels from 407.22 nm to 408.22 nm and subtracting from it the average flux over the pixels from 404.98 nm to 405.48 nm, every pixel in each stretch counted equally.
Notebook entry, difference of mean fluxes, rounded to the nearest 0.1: -0.6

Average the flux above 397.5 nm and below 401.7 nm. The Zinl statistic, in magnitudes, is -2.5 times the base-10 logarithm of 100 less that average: -4.80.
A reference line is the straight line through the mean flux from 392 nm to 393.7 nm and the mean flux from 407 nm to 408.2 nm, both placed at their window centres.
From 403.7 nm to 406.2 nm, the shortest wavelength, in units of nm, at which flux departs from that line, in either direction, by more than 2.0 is 403.85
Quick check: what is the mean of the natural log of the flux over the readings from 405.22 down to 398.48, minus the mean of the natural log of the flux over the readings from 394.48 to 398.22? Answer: 0.3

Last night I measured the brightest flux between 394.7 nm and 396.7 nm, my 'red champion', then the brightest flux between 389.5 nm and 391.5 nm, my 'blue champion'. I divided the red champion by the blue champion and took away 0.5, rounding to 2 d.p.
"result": 0.47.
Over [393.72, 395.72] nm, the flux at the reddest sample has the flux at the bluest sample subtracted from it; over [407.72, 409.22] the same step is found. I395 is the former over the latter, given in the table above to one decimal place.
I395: 2.9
